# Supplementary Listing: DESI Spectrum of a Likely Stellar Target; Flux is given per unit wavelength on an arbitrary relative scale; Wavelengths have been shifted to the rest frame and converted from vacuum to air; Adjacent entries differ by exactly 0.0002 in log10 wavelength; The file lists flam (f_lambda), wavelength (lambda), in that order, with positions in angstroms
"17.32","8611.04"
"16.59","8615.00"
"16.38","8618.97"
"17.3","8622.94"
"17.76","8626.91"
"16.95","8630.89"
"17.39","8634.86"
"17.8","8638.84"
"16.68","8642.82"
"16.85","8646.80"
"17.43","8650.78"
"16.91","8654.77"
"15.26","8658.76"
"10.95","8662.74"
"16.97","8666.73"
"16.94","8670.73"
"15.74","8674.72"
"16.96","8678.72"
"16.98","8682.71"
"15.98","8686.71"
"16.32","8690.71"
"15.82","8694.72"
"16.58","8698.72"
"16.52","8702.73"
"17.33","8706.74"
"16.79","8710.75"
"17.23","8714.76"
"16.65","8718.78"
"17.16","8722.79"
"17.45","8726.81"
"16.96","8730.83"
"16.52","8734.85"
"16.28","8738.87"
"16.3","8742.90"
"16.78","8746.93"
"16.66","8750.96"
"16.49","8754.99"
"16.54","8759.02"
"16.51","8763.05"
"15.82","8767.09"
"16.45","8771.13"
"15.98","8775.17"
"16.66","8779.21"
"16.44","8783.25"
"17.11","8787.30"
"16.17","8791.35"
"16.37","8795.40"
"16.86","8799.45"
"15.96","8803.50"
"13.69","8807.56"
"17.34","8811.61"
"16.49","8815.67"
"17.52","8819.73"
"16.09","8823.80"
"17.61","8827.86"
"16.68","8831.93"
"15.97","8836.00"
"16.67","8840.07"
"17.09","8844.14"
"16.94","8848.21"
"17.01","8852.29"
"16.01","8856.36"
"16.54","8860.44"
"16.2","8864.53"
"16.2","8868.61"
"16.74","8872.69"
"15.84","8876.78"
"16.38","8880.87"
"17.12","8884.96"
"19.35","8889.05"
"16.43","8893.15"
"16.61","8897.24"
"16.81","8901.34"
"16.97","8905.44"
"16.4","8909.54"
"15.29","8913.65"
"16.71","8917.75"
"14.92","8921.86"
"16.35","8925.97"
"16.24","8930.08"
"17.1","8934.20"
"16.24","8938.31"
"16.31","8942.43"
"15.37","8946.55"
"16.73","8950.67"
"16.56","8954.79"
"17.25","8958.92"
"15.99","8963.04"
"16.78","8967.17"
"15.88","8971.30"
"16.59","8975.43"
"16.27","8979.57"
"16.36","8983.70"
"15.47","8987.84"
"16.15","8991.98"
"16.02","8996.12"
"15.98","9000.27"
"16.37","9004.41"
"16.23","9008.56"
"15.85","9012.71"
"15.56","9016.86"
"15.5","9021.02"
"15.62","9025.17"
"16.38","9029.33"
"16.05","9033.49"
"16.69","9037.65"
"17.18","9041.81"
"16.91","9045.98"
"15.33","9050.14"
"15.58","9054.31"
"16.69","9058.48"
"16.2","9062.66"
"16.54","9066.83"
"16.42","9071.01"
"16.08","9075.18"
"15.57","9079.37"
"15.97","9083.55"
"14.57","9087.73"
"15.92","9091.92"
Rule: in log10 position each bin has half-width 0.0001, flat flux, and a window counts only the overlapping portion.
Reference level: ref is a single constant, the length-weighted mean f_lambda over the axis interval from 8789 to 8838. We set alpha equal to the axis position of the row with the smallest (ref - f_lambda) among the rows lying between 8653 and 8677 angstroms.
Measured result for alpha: 8666.73 angstroms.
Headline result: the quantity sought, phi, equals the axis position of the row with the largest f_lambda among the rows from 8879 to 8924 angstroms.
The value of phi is 8889.05 angstroms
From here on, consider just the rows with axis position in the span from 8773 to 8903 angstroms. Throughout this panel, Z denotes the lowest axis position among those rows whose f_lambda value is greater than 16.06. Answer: 8779.21 angstroms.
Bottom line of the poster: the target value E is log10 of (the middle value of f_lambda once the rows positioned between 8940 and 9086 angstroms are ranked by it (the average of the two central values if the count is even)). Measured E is 1.21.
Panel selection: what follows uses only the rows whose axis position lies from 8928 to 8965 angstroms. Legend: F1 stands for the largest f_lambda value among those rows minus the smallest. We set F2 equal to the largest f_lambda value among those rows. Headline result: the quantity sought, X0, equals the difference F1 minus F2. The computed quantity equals -15.4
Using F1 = 1.88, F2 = 17.25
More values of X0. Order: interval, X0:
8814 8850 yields -16.0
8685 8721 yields -15.8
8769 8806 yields -16.0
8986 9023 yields -15.5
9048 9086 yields -15.3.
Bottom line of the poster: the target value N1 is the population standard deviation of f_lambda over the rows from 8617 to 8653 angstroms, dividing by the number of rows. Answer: 0.46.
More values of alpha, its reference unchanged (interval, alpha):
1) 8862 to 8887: 8884.96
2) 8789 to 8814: 8811.61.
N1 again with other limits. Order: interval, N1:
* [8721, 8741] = 0.42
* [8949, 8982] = 0.42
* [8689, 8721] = 0.45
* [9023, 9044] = 0.53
